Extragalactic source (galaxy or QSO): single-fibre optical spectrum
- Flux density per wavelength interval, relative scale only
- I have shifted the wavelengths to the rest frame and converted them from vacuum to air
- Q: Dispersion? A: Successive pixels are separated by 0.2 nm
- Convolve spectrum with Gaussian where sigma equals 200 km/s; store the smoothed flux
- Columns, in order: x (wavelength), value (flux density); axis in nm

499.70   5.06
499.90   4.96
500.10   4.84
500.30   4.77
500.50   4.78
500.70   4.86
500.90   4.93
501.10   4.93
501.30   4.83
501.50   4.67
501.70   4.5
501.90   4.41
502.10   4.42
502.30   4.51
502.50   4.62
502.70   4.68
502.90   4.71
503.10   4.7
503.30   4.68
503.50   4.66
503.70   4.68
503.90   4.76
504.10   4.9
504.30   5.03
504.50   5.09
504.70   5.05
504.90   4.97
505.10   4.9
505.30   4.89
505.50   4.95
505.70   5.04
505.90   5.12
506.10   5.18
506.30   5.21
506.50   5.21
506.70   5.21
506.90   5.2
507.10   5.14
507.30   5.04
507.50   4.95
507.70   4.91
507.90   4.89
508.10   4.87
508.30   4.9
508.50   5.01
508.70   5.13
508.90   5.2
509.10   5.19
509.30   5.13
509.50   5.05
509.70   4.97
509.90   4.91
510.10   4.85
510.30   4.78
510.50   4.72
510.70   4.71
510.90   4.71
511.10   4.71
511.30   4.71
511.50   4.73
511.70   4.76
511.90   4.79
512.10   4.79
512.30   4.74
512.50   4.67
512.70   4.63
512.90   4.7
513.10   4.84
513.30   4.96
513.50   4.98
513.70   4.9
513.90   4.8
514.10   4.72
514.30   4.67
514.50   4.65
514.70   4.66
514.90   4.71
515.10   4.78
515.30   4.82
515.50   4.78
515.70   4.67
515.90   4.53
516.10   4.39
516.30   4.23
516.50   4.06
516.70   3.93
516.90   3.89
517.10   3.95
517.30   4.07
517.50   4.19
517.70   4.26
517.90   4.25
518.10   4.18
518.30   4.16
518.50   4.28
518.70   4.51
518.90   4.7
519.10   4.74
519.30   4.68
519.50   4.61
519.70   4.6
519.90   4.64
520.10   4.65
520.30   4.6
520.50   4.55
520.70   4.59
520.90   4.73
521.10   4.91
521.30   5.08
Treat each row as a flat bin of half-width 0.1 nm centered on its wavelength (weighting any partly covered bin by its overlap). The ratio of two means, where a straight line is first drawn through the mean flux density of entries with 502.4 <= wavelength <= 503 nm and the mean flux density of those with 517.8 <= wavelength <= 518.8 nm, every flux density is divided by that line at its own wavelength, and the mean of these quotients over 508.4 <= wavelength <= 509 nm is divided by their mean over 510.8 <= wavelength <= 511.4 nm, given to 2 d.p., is 1.07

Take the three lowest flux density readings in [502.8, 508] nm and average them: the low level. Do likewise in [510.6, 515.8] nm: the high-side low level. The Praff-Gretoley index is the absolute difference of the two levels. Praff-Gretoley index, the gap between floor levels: 0.0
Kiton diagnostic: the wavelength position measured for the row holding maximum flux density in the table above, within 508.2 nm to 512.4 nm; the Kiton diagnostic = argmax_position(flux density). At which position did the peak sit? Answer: 508.90 nm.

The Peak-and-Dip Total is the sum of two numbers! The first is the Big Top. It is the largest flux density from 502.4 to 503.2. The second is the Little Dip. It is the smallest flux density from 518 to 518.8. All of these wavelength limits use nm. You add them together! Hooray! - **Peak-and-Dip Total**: 8.9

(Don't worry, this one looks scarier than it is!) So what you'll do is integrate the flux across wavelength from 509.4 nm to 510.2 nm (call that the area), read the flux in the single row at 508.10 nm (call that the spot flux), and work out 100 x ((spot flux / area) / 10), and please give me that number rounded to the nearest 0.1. 12.3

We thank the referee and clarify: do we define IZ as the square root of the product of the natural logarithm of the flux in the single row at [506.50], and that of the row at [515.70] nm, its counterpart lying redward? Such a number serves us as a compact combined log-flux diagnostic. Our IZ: 1.59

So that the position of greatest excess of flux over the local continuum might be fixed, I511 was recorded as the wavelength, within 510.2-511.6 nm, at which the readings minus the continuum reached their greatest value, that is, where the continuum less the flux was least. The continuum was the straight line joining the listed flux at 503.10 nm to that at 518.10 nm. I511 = 510.30 nm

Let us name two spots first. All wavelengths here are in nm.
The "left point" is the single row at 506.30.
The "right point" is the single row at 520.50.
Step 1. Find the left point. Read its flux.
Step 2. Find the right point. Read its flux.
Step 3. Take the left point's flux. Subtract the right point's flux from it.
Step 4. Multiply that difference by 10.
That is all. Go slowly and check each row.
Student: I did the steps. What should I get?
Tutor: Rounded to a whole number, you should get 7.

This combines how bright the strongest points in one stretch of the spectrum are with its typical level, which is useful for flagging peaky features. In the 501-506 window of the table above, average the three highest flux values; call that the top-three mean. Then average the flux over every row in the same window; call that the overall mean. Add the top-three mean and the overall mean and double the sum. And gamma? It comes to 19.7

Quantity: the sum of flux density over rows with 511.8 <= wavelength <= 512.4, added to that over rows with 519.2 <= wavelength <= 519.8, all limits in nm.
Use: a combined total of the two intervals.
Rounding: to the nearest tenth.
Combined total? 28.2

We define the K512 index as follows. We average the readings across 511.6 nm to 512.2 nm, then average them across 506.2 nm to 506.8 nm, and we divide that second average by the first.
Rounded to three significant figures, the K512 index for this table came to 1.09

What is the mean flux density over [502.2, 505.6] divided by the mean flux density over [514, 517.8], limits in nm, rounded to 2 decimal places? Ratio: 1.09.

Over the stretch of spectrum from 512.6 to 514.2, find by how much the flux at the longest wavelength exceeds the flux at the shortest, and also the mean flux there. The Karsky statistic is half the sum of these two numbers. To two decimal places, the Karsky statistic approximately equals 2.45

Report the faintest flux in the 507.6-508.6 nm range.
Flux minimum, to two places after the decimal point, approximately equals 4.87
